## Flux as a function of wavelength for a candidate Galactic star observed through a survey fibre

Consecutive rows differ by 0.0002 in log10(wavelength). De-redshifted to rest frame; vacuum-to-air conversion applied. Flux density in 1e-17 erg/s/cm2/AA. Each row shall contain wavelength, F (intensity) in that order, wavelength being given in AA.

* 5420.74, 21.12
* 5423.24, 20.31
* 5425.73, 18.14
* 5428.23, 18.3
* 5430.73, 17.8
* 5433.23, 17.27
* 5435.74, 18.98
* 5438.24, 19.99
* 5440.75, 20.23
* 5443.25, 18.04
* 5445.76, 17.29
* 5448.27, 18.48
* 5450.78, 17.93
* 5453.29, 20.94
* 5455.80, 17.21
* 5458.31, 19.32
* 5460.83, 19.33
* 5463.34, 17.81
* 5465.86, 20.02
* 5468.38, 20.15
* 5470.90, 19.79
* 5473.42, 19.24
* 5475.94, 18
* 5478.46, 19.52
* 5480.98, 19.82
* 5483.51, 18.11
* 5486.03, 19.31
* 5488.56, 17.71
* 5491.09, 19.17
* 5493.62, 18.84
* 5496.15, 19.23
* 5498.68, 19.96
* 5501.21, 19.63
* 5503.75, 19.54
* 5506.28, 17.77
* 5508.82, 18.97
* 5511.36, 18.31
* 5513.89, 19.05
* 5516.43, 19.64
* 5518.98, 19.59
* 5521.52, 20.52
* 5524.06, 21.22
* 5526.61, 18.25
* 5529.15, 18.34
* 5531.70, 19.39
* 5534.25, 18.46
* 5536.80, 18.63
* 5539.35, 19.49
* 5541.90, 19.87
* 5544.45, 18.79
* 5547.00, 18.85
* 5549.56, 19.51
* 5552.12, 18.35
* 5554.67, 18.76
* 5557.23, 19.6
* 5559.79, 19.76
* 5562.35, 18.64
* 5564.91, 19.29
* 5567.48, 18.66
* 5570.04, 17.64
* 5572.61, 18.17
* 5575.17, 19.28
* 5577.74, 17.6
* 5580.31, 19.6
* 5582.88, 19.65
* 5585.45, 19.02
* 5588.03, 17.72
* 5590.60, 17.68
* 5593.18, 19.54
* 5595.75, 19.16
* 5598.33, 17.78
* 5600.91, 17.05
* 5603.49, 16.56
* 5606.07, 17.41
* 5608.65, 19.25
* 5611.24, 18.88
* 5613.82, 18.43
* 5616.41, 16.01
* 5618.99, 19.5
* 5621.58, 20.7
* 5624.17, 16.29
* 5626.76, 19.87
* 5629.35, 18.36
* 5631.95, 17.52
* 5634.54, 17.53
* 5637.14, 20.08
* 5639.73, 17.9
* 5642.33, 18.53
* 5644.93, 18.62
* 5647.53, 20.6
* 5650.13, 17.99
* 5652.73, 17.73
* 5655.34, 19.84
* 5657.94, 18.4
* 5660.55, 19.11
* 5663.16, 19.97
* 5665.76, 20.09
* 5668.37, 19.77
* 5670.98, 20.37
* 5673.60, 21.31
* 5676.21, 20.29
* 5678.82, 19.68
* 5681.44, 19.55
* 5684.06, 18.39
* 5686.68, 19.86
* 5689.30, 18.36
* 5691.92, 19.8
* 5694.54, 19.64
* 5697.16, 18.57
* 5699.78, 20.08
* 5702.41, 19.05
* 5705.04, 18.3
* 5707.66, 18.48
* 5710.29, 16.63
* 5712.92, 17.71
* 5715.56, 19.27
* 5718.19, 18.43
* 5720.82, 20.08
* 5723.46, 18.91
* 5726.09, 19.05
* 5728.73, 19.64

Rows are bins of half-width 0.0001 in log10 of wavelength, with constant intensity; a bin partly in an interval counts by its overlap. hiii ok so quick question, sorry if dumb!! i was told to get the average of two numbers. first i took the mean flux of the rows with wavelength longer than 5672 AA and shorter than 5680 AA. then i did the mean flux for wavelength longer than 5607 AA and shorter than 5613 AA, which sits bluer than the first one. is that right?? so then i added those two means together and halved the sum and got 19.7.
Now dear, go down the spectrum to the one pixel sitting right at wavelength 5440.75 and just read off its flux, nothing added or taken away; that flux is 20.23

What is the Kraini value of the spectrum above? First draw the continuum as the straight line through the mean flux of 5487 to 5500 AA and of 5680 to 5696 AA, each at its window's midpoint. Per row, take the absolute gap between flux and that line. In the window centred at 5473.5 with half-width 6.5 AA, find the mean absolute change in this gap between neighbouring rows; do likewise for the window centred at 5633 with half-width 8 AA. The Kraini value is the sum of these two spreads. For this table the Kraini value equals 0.93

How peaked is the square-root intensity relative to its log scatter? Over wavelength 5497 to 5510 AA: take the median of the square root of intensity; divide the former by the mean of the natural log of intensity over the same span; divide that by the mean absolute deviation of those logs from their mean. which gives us 44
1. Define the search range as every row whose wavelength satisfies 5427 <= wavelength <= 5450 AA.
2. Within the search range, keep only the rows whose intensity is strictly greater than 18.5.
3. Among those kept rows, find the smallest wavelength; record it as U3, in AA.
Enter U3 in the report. 5435.74 AA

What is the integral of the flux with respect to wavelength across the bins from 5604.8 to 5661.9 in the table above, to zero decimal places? 1060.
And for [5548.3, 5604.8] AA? 1050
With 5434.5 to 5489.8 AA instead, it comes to 1049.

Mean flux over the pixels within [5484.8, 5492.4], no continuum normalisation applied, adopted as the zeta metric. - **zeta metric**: 18.7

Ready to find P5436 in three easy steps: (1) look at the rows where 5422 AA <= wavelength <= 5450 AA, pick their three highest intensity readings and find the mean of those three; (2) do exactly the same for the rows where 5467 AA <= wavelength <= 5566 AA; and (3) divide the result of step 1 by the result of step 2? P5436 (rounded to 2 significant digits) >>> 0.98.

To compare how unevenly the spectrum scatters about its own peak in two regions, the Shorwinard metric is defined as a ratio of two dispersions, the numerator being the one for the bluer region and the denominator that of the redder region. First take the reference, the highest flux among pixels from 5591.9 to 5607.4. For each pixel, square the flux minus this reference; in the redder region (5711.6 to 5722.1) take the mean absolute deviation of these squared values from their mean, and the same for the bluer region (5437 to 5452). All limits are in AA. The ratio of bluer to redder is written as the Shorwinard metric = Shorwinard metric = 1.3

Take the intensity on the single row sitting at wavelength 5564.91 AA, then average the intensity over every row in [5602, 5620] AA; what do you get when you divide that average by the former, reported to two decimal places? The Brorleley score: 0.93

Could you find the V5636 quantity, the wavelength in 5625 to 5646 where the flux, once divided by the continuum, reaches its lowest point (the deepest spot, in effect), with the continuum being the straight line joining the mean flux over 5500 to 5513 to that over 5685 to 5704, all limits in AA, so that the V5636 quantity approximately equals 5631.95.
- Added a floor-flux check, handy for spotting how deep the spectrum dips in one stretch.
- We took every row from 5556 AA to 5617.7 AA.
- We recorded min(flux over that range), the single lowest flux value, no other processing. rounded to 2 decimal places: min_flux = 16.01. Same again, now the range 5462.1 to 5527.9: 17.71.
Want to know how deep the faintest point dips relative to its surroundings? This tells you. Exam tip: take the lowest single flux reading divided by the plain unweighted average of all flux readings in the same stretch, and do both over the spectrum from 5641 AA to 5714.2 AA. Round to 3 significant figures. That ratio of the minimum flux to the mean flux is 0.868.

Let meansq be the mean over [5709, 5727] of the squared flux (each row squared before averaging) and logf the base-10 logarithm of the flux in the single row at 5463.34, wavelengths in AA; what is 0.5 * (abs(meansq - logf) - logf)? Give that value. 172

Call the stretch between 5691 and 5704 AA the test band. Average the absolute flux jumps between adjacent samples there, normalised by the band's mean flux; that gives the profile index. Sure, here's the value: 0.049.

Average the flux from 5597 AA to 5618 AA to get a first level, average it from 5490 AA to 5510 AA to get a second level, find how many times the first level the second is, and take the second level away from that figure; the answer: -18.1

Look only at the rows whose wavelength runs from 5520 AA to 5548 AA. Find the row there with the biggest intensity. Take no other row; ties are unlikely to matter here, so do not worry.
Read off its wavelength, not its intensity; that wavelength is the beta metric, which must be 5524.06 AA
